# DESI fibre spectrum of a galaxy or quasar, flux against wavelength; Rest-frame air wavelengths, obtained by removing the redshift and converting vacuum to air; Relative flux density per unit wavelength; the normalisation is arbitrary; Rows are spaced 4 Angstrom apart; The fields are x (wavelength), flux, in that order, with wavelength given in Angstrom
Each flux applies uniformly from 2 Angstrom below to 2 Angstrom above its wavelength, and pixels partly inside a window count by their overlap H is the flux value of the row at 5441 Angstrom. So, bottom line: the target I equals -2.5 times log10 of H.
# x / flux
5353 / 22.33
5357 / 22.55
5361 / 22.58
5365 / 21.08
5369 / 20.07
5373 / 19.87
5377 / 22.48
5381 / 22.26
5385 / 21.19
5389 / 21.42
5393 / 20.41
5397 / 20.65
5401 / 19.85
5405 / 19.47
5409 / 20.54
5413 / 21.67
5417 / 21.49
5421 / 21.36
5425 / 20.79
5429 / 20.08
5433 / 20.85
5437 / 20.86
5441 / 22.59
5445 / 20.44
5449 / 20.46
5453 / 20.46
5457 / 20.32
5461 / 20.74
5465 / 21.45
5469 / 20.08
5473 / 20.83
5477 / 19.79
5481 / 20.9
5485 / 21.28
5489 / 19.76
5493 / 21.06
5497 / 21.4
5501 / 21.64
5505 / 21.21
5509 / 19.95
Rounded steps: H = 22.59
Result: -3.38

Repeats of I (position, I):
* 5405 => -3.22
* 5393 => -3.27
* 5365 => -3.31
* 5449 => -3.28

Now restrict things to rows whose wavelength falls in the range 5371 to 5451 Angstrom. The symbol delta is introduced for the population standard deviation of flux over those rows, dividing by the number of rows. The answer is 0.85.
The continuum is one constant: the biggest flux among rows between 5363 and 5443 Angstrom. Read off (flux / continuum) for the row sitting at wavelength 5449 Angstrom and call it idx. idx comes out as 0.906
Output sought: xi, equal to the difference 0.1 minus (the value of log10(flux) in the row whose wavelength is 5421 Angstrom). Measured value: -1.23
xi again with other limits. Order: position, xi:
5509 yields -1.20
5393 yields -1.21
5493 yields -1.22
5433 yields -1.22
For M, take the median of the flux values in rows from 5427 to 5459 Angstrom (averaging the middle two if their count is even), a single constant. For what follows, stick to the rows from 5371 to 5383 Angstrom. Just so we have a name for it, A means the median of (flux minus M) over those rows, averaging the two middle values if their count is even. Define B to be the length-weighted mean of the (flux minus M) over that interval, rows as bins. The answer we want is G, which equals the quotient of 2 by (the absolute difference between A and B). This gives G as 3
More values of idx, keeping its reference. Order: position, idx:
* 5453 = 0.906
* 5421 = 0.946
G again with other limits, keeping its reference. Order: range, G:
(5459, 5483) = 13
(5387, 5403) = 38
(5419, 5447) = 14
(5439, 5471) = 6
